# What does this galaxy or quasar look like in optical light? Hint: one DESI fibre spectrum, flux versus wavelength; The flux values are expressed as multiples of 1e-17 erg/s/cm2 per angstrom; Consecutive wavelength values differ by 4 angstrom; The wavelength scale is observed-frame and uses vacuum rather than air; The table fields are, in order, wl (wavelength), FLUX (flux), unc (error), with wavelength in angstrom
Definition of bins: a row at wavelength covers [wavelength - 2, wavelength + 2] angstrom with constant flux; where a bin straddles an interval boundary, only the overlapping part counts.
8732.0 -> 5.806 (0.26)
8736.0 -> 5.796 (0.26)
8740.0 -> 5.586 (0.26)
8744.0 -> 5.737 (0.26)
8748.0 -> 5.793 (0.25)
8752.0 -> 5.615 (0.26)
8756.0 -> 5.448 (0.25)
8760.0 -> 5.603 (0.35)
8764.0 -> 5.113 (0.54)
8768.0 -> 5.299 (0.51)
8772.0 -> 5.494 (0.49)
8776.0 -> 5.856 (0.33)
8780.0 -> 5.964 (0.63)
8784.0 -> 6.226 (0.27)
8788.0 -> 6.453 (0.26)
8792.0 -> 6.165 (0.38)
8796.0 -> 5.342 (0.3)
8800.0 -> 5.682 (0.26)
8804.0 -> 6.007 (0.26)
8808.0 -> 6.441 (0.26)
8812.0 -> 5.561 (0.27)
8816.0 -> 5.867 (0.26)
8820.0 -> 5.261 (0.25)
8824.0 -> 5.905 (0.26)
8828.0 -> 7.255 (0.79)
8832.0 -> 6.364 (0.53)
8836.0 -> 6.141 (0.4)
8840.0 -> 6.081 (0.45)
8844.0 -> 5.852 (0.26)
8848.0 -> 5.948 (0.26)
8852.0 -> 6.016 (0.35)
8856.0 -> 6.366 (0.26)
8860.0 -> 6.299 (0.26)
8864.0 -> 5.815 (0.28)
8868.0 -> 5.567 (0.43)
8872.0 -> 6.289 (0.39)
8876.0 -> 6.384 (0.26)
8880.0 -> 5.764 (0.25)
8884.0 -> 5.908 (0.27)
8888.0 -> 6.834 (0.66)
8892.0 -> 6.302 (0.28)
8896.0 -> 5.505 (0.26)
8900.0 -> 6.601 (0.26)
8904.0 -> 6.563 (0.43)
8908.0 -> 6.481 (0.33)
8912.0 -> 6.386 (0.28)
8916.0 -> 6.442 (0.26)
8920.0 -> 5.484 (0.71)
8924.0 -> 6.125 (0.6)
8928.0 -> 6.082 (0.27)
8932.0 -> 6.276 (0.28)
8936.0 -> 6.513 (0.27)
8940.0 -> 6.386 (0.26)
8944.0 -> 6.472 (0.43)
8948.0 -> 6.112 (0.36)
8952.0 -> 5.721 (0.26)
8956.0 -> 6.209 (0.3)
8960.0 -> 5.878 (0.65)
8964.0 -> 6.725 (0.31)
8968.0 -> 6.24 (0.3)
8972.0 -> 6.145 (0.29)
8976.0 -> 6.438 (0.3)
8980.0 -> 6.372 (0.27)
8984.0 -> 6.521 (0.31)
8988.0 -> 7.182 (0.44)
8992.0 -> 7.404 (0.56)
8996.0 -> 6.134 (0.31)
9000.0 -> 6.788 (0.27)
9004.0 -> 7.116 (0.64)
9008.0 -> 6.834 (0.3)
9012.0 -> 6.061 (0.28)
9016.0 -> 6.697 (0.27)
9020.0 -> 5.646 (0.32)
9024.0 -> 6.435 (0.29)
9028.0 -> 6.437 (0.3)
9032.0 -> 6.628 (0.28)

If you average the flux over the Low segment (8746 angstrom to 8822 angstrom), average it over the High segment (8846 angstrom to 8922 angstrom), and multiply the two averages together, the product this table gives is 35.4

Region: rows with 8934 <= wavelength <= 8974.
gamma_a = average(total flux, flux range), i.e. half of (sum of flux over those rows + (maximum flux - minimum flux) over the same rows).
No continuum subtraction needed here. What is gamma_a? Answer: 31.7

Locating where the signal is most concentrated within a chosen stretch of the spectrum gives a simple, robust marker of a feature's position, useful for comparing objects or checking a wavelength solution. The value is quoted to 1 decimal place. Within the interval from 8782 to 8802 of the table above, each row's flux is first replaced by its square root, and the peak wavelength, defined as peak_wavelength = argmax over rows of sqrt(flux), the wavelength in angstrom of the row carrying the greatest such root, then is 8788.0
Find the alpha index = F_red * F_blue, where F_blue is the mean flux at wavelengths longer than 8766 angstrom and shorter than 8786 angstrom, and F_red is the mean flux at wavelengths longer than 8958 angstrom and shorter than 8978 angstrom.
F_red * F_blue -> 36.3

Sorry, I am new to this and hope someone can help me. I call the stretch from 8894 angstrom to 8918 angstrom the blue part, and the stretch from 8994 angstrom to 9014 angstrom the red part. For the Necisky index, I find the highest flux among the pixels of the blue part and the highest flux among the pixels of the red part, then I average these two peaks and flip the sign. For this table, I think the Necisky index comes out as -6.86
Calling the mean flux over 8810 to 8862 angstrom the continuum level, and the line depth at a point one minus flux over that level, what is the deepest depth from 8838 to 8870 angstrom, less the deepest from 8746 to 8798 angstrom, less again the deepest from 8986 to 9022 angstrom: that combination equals -0.14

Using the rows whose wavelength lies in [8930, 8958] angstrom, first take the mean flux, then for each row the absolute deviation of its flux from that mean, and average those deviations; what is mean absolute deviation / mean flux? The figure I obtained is 0.031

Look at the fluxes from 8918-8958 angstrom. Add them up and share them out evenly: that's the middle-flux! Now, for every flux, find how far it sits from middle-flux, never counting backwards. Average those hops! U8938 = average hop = 0.23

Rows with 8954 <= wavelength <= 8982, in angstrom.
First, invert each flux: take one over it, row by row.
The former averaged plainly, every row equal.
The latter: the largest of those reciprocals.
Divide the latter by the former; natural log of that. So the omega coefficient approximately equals 0.07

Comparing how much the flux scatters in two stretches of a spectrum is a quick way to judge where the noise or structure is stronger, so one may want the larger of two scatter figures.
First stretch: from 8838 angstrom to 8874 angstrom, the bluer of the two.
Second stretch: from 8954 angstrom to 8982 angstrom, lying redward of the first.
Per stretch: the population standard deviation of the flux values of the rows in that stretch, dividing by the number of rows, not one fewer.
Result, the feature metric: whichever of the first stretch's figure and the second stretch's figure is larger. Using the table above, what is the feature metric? 0.25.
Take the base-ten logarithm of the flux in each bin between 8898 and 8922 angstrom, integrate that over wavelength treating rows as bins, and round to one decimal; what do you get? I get 19.2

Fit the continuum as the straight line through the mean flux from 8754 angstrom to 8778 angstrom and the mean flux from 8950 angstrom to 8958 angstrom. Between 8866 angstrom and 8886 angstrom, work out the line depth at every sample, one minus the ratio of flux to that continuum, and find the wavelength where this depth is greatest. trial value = 8868.0 angstrom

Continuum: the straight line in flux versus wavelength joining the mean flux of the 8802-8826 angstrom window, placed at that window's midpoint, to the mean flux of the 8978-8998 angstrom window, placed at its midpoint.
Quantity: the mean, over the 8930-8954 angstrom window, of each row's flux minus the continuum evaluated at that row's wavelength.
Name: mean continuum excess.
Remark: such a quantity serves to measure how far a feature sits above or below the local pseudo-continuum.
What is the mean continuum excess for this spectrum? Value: -0.24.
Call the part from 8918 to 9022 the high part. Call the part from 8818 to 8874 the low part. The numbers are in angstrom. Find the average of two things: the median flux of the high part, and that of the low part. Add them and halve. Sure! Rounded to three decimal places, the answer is 6.186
